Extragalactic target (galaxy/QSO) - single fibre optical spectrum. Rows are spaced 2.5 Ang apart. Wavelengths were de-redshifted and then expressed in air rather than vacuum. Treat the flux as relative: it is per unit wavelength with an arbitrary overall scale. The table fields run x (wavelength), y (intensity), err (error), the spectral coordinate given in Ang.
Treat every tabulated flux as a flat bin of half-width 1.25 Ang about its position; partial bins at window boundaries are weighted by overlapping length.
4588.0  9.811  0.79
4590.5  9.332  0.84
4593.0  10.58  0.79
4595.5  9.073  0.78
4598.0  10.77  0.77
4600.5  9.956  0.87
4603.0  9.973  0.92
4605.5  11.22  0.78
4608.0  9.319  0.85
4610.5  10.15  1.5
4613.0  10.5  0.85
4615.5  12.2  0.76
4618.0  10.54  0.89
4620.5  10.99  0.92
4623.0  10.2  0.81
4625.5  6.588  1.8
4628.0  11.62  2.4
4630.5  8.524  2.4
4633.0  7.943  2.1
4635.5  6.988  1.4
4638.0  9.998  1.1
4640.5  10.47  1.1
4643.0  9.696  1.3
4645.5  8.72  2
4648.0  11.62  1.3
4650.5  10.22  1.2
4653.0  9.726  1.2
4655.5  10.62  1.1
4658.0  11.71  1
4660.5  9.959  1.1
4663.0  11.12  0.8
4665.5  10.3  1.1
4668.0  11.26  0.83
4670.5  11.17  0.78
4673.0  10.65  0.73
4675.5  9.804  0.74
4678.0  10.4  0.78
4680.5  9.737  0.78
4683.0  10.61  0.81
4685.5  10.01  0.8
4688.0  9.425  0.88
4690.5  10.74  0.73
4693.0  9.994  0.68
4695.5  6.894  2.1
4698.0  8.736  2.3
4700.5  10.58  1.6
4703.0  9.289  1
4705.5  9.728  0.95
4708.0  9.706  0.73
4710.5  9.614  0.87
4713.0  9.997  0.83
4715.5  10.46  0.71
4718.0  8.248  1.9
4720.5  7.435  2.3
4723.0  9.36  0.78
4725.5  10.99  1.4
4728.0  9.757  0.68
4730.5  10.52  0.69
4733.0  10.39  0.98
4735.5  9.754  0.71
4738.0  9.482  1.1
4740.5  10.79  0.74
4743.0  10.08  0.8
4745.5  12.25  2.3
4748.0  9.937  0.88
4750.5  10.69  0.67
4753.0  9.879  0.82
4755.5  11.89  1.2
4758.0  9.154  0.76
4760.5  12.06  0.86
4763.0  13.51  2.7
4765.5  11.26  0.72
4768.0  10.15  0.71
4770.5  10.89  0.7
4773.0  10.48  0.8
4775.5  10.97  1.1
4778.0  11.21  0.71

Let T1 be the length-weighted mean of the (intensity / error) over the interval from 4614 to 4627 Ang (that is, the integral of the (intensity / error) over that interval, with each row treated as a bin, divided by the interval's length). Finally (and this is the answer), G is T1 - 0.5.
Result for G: 10.6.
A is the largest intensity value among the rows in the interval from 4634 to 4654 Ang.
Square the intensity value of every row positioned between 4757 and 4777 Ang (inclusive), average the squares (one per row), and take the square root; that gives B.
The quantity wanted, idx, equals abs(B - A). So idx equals 0.49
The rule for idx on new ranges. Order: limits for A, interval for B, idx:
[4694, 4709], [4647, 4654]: 0.03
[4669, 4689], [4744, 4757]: 0.20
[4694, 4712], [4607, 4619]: 0.00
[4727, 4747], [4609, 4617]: 1.26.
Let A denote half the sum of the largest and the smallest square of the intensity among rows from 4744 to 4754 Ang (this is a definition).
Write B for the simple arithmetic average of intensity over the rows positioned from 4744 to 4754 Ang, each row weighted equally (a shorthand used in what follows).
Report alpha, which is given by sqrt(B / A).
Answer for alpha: 0.294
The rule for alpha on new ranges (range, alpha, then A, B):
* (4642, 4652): 0.309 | 106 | 10.1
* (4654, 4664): 0.303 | 118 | 10.9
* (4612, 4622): 0.292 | 130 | 11.1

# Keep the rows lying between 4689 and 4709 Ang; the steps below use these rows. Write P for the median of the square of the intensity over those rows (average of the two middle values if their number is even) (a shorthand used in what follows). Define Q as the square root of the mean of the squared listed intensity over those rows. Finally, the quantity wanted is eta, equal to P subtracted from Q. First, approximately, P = 94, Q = 9.5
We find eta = -85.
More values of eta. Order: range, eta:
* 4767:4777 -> -104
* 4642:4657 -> -89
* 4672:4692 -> -94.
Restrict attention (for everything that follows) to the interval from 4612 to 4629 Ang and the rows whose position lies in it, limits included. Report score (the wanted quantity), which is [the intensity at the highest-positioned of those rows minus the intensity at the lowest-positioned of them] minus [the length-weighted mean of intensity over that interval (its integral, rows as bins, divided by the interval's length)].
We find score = -9.2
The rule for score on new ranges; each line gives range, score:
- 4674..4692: -9.2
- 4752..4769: -10.9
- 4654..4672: -10.3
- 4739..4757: -9.6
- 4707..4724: -9.6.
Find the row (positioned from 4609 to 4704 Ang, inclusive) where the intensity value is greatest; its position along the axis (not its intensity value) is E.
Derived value 4615.5 Ang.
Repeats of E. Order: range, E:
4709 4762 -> 4745.5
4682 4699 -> 4690.5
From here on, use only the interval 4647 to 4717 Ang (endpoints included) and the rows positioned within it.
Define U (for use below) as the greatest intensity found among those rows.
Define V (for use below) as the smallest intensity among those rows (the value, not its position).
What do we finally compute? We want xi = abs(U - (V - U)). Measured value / 16.5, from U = 11.71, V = 6.894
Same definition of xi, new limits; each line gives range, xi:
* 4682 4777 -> 20.1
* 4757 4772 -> 17.9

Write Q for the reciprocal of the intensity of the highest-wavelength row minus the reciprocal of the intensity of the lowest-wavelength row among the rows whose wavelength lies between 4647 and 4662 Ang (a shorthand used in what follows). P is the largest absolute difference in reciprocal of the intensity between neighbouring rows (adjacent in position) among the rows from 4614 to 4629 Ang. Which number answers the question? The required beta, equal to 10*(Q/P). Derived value 2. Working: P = 0.066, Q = 0.01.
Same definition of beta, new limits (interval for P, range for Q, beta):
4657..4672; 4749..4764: -13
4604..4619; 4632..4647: -6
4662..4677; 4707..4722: 38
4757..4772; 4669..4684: 2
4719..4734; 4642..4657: -3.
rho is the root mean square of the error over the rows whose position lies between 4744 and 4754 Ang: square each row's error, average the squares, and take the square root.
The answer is 1.3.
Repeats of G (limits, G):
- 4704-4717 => 11.6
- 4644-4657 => 7.5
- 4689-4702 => 8.2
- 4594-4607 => 11.9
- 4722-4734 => 11.5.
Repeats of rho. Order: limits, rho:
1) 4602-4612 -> 1.1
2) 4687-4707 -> 1.4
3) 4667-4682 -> 0.8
